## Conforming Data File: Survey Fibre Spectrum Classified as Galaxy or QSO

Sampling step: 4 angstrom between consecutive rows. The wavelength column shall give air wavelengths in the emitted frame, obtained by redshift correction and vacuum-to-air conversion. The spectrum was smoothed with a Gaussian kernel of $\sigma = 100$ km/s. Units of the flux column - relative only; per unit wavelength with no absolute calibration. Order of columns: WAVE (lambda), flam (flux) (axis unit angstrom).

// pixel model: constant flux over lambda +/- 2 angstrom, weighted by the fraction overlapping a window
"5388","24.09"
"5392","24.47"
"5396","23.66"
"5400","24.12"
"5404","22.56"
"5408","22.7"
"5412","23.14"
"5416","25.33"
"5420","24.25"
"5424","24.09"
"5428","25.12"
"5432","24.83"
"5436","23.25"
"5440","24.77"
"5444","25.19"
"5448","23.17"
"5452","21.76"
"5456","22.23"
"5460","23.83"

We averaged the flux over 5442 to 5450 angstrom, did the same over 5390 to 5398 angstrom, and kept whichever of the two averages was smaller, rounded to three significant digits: 24.1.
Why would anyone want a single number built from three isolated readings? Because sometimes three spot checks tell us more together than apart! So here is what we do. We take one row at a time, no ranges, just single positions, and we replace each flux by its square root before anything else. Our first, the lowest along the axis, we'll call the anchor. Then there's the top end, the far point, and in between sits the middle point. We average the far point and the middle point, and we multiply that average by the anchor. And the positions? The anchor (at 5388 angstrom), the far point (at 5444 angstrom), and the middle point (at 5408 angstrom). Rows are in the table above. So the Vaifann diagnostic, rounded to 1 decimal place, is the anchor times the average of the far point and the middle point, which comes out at 24.0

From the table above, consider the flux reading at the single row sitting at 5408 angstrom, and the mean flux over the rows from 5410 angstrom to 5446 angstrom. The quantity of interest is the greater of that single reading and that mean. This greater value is 24.4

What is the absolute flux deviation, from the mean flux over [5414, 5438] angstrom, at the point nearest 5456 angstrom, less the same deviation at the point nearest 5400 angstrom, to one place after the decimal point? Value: 1.9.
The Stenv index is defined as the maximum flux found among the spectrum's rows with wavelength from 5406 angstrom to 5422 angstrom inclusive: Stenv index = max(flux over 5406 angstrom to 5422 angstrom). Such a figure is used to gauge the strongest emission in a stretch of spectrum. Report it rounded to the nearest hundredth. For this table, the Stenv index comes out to 25.33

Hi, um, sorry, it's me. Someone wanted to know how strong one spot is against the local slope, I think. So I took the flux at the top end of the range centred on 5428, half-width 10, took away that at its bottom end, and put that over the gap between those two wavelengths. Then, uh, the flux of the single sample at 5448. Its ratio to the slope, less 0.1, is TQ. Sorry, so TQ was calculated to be -371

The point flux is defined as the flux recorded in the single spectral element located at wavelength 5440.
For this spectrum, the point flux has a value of 24.77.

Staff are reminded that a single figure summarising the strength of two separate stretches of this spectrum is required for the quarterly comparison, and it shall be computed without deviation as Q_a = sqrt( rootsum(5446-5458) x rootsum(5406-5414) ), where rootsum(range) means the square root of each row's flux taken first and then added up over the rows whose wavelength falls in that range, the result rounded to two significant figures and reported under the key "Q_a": 12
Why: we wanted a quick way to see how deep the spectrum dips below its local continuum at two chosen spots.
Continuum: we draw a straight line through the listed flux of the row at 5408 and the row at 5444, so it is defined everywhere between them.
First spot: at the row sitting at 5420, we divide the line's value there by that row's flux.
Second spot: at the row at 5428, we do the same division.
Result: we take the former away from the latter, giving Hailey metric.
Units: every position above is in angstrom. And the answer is -0.01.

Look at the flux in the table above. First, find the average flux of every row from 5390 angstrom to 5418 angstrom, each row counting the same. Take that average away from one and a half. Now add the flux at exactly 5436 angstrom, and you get 1.0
